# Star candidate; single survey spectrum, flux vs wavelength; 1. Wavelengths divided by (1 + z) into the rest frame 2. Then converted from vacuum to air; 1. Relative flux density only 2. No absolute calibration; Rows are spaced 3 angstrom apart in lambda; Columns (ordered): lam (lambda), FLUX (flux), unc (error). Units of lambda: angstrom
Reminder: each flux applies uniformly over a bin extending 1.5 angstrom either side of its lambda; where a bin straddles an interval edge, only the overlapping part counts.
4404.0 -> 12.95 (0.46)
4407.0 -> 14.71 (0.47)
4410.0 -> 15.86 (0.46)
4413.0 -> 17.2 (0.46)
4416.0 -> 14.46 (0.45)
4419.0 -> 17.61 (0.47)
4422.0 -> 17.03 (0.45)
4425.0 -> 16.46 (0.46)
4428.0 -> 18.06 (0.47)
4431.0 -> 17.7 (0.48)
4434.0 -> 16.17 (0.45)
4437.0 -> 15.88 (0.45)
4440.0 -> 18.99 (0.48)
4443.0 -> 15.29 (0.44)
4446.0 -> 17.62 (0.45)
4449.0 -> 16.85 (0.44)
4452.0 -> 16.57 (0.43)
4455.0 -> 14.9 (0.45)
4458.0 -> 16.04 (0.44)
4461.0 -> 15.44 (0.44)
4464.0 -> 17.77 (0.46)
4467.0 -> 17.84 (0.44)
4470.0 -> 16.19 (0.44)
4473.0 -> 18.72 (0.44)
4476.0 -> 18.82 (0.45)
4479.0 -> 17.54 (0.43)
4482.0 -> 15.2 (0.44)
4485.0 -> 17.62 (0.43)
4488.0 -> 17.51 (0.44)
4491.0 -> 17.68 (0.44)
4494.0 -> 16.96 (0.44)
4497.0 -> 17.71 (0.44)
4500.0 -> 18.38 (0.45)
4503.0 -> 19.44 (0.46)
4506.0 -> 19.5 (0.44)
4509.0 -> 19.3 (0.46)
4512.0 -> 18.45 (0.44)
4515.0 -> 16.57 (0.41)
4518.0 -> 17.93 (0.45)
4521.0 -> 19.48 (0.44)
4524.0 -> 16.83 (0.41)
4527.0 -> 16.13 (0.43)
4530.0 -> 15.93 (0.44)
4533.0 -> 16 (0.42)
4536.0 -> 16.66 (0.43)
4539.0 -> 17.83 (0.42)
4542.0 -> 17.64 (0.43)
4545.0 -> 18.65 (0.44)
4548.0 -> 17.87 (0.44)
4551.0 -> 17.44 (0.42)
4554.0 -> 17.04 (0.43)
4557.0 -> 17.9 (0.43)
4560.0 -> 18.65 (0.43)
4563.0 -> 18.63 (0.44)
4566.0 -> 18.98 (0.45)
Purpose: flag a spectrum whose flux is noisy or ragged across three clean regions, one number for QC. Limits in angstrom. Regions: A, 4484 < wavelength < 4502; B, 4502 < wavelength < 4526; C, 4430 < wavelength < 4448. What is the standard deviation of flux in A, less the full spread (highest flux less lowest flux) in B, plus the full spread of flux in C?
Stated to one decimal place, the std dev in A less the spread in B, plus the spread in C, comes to 1.2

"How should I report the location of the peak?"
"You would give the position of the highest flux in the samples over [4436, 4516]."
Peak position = 4506.0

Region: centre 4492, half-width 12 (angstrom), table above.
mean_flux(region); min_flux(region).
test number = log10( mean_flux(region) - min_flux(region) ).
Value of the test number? 0.37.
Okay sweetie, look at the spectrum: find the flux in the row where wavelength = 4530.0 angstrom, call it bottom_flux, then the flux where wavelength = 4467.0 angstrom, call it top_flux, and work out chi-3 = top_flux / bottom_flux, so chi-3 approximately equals 1.12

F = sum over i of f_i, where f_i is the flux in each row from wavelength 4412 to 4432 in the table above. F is 119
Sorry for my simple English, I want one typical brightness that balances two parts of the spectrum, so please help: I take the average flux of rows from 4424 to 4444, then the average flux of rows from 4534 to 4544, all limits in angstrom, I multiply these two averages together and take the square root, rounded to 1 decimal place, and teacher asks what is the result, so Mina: 17.2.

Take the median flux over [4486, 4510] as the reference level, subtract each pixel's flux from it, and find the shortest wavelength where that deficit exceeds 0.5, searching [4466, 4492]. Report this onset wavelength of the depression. 4470.0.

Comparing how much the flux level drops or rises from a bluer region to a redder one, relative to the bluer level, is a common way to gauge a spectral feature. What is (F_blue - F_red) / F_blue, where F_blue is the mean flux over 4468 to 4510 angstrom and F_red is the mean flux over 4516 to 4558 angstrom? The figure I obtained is 0.029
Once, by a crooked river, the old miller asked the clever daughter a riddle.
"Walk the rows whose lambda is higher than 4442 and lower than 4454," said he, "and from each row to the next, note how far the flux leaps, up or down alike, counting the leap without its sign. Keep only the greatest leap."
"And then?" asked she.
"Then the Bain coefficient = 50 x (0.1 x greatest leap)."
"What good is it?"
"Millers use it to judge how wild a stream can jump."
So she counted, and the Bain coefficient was 12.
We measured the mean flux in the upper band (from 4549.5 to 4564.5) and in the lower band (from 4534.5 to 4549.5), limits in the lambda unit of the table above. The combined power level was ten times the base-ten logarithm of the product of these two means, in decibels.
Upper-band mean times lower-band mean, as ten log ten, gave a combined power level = 25.0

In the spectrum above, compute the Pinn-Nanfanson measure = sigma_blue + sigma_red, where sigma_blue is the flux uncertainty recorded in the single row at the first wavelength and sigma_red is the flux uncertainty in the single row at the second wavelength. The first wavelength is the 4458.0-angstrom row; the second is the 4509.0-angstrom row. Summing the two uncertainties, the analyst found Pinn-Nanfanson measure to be 0.900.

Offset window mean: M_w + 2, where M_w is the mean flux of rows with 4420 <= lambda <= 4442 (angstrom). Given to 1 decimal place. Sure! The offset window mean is 19.2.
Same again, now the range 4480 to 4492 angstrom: 19.0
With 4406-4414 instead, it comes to 17.9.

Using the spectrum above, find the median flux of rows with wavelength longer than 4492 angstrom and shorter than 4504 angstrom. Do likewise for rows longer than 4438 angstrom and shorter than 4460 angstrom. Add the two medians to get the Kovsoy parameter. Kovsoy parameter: 34.6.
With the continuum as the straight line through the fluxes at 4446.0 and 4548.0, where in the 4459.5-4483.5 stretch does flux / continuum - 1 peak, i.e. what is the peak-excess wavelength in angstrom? 4476.0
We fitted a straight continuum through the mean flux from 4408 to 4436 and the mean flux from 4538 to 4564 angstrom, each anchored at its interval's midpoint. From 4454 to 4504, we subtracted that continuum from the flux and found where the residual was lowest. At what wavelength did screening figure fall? 4455.0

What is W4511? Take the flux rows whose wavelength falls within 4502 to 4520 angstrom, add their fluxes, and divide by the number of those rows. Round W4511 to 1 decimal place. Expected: 18.5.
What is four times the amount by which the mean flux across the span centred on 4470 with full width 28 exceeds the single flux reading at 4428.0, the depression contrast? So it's -4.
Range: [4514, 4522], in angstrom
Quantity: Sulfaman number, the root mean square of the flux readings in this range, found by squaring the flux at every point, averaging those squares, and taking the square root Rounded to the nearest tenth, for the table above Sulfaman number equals 18.0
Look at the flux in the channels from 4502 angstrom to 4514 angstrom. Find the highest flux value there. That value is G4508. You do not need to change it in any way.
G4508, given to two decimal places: 19.50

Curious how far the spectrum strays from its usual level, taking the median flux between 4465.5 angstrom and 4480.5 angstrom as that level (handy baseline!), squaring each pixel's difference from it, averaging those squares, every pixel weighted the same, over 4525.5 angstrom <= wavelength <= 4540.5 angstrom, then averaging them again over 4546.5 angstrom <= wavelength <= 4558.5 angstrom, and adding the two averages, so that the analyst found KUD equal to 2.5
